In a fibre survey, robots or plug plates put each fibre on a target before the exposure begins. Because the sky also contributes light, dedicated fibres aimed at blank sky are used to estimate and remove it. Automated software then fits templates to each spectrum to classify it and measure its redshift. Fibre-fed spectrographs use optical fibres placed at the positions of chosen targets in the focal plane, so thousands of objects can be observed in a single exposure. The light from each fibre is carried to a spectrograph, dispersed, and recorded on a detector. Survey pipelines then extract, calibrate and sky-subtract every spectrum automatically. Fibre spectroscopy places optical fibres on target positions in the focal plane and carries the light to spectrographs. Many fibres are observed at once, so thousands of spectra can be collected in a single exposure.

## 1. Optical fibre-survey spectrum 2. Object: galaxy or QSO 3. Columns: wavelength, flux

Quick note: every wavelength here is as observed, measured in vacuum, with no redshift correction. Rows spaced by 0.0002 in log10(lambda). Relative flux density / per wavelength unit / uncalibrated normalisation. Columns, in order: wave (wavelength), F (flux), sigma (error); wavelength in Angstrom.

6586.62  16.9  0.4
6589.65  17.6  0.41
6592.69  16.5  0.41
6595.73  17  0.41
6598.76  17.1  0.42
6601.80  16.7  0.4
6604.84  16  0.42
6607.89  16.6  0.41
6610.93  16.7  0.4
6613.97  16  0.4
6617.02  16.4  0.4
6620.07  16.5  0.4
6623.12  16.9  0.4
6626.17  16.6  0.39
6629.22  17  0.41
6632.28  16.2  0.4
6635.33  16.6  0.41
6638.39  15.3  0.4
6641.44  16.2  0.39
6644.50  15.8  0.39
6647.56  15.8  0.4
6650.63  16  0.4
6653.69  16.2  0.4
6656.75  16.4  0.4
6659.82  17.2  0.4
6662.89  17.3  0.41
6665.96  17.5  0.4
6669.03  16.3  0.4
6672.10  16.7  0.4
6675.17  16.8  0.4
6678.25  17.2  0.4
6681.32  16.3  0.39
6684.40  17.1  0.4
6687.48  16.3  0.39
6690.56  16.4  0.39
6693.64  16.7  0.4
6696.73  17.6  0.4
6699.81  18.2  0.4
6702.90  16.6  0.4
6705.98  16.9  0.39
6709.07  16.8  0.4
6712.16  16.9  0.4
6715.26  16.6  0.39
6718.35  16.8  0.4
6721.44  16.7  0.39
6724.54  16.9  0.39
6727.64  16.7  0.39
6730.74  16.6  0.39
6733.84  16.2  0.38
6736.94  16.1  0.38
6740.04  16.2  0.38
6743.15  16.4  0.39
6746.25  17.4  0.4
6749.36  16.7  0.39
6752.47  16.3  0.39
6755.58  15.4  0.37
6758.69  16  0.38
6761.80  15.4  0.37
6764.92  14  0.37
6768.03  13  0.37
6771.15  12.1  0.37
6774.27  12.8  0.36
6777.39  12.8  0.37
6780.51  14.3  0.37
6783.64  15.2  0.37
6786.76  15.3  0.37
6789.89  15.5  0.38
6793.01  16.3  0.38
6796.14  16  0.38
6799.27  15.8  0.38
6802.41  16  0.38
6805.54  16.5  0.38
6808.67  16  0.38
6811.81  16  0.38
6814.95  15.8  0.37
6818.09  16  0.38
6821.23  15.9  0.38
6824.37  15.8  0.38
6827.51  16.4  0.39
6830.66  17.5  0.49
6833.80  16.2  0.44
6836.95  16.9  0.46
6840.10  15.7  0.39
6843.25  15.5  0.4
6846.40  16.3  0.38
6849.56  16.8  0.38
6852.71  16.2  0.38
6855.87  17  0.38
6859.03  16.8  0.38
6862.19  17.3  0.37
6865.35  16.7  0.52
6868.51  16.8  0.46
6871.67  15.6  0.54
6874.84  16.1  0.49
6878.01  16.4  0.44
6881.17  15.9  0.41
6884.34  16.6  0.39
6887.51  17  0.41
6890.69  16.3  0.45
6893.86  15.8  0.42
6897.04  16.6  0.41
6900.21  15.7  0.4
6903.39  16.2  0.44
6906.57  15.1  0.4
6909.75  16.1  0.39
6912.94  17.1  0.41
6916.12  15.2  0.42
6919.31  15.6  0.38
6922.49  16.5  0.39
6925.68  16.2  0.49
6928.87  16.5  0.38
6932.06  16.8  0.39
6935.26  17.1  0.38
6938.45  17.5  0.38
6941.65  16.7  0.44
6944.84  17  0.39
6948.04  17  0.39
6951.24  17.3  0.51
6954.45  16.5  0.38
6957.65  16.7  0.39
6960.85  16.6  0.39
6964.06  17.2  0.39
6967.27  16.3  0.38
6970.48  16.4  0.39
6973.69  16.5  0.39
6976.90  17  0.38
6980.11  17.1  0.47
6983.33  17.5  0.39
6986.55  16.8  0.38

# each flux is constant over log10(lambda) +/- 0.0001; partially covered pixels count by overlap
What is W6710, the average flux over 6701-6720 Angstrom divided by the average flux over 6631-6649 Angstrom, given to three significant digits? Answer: 1.05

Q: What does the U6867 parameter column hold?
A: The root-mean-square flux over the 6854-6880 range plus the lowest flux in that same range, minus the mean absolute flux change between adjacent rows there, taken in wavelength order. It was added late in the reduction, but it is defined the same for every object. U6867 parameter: 31.7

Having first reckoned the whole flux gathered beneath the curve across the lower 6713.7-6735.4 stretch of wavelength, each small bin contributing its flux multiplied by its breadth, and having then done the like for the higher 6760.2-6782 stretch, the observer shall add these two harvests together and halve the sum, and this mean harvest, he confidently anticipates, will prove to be 328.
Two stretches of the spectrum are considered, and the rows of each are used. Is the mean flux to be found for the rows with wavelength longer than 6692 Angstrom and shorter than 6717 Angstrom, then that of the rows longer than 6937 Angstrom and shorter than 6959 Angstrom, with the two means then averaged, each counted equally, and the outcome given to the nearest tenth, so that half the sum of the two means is 17.0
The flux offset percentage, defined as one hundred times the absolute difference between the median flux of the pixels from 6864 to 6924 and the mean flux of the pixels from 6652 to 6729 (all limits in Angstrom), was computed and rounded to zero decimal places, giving 64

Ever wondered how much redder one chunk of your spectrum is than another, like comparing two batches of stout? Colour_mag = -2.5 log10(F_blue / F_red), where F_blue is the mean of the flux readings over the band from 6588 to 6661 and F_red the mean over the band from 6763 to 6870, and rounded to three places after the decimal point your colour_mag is -0.053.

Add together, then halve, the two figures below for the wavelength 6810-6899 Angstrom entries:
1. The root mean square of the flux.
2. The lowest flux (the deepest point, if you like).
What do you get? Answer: 15.9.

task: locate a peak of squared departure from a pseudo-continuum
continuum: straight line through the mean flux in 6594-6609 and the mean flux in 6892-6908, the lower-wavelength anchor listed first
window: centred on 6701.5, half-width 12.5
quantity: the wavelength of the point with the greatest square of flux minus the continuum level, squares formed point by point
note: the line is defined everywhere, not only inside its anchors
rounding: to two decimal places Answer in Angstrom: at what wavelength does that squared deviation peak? 6699.81 Angstrom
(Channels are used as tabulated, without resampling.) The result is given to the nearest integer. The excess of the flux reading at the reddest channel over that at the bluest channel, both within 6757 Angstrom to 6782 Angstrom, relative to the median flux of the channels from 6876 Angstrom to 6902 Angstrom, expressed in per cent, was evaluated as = -10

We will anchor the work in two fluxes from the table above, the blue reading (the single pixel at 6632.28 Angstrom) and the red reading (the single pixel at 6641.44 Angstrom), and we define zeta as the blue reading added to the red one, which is 32.4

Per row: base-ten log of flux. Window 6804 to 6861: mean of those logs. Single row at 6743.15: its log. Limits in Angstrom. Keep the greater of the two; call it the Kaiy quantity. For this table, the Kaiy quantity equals 1.21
